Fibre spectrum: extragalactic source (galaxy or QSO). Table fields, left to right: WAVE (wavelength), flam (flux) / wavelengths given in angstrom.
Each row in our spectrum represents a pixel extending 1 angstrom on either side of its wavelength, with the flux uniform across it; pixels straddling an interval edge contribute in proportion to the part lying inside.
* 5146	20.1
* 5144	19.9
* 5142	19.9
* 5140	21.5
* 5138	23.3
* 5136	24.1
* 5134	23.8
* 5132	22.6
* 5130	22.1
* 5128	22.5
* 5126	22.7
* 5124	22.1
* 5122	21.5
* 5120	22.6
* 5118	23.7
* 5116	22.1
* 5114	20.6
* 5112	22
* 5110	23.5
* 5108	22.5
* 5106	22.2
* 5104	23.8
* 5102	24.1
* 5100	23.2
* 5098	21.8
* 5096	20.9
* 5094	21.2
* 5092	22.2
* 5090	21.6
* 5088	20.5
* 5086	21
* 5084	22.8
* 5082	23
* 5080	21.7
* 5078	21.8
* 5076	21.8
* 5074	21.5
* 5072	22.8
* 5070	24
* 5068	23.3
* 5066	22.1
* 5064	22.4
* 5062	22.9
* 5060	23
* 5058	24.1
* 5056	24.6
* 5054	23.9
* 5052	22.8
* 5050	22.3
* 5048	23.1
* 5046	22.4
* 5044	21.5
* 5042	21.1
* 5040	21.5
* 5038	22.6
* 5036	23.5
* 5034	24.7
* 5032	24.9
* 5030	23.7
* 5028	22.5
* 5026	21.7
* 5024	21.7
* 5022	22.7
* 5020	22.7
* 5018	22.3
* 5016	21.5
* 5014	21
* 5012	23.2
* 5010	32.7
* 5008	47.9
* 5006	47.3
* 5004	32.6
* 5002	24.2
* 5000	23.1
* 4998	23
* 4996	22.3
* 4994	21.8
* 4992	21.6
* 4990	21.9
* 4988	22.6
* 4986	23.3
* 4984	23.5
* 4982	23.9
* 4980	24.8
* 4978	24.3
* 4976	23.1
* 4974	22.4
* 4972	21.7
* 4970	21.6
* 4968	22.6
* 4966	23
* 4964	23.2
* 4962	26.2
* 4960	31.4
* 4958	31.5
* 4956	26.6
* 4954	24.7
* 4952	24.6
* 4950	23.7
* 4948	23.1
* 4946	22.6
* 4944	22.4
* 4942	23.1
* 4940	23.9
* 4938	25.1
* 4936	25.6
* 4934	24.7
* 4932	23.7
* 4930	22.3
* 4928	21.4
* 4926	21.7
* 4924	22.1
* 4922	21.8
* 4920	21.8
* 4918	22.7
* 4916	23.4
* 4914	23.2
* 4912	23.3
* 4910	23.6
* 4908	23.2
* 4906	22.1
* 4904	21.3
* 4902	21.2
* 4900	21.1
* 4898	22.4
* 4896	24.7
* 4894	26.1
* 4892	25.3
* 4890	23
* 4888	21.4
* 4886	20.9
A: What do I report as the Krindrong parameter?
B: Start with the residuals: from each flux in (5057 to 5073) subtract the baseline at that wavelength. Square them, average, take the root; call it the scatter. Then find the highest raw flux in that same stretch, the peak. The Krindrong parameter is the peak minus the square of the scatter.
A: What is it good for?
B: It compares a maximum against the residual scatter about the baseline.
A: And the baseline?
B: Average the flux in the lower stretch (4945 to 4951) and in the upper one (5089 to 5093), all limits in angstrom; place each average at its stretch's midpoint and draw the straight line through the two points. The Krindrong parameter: 22.8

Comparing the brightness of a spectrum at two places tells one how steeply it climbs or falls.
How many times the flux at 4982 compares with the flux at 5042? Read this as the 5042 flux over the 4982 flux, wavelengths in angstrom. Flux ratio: 0.88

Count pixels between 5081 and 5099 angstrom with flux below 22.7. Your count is 7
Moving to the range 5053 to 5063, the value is 0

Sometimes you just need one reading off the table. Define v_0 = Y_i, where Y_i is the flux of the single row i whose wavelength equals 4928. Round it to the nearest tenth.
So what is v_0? 21.4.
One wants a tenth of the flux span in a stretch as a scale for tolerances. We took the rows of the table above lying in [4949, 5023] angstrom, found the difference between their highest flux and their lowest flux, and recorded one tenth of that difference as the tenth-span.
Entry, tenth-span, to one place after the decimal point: 2.7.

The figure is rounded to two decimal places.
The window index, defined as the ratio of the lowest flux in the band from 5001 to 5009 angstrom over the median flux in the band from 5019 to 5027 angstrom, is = 1.09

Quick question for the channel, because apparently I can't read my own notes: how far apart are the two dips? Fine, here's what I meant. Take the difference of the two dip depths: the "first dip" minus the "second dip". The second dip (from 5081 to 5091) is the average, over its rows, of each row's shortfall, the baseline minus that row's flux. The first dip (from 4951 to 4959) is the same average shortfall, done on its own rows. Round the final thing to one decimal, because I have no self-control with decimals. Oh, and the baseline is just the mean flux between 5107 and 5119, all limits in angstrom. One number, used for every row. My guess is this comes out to -5.1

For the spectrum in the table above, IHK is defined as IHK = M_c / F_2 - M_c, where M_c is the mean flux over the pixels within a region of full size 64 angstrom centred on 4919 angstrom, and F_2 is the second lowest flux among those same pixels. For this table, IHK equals -21.9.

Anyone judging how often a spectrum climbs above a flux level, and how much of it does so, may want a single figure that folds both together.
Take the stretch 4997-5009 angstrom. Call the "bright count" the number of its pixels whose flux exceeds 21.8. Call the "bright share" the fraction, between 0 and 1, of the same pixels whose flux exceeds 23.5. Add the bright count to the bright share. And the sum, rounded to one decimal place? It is 6.7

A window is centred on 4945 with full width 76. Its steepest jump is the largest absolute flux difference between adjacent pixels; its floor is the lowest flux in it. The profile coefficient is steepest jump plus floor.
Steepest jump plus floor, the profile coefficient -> 26.6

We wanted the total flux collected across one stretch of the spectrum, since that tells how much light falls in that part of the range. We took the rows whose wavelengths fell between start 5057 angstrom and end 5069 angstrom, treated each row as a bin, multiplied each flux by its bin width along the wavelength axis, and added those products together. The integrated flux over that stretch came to 276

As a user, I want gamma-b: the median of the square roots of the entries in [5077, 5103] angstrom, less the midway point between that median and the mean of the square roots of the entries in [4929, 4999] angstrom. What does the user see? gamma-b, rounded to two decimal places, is -0.11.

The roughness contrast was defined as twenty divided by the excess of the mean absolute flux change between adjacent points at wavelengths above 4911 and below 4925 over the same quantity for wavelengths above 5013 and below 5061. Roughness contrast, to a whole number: -58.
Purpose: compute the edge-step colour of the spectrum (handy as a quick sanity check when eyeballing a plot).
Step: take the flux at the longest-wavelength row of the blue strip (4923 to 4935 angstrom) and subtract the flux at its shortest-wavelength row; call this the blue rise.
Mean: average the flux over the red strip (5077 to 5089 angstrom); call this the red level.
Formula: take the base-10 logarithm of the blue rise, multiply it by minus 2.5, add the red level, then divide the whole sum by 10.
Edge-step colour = 2.1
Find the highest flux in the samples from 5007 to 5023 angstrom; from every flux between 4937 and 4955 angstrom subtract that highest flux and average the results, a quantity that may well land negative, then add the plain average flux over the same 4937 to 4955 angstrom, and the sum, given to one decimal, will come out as -0.5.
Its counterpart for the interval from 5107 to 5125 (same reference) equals -3.3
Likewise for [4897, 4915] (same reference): -3.1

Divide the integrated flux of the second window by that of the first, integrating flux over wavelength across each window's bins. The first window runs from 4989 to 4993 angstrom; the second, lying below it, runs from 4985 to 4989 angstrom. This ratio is 1.06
